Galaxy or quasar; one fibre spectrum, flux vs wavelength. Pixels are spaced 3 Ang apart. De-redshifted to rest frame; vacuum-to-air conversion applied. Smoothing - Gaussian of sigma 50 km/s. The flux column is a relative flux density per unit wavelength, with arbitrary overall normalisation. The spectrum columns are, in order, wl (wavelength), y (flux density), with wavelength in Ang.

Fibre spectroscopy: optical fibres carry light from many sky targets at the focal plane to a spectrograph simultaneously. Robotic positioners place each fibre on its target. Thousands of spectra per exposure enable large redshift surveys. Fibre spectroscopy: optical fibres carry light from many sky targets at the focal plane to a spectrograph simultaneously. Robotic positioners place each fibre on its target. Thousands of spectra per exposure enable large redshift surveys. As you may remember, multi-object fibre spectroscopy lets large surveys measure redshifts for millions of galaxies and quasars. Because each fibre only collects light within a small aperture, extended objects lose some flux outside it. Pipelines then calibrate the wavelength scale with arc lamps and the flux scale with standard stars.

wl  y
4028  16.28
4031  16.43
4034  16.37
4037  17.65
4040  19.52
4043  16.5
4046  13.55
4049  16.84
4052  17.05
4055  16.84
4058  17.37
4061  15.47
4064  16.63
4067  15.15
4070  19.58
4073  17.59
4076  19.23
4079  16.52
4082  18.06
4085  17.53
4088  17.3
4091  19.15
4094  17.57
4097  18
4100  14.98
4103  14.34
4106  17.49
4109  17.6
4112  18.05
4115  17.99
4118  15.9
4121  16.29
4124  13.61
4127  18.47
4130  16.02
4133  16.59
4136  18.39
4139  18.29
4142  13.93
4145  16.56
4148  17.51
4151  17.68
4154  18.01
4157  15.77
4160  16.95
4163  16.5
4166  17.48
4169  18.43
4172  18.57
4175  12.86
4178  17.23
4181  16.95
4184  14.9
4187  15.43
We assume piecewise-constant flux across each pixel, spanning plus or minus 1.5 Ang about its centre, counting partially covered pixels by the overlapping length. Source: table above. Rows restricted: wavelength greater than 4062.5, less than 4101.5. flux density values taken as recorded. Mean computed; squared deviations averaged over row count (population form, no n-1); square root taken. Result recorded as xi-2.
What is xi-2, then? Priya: 1.37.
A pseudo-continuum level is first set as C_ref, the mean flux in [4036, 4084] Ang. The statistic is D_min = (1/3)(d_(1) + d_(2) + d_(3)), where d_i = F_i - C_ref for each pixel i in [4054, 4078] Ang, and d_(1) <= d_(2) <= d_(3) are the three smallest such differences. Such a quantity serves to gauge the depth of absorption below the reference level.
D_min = -1.3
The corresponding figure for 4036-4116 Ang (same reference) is -2.8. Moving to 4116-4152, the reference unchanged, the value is -2.6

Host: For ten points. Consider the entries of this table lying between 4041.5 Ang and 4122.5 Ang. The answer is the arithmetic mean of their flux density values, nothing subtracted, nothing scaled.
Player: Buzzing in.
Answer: 17.0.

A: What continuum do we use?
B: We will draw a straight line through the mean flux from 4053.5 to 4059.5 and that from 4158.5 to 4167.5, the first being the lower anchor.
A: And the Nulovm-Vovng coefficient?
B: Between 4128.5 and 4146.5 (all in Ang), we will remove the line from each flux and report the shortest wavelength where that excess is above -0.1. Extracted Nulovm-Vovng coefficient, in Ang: 4136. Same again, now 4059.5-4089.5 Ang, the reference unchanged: 4070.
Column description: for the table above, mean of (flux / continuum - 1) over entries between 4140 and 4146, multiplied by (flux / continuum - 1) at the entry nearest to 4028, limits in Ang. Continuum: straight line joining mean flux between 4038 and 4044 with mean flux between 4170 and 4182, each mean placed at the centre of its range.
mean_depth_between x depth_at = 0.010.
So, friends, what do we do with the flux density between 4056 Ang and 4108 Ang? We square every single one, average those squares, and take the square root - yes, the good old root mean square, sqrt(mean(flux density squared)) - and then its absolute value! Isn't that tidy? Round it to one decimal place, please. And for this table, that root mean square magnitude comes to 17.2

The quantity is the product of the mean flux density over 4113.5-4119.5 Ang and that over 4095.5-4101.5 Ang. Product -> 279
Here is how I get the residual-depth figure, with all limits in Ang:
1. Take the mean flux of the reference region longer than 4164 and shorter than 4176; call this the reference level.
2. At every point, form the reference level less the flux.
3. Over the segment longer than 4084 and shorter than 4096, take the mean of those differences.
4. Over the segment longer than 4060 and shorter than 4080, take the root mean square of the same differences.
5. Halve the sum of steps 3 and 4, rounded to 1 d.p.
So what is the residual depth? 0.3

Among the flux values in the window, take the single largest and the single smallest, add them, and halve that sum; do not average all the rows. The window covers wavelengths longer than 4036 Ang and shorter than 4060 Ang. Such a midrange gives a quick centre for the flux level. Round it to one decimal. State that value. 16.5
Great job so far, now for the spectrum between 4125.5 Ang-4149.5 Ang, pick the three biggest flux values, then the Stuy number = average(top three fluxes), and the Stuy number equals 18.4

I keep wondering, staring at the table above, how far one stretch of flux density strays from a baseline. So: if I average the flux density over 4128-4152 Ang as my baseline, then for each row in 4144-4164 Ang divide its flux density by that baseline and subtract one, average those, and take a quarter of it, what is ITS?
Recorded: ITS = 0.002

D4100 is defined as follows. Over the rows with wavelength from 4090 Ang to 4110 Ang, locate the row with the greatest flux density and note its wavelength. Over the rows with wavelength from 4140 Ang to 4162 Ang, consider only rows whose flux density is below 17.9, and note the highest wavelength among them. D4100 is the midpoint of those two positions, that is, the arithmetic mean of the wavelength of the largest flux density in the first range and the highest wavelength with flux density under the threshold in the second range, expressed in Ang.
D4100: 4125.5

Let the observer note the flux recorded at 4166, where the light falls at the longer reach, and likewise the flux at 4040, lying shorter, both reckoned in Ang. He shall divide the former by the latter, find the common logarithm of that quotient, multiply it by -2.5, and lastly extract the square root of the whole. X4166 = 0.35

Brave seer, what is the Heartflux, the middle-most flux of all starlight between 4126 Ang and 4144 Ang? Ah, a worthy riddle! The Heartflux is 17.4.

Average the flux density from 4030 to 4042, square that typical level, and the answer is 306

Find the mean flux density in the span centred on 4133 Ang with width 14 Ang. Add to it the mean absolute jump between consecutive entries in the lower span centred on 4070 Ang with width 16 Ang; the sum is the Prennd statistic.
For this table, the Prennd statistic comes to 19.9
